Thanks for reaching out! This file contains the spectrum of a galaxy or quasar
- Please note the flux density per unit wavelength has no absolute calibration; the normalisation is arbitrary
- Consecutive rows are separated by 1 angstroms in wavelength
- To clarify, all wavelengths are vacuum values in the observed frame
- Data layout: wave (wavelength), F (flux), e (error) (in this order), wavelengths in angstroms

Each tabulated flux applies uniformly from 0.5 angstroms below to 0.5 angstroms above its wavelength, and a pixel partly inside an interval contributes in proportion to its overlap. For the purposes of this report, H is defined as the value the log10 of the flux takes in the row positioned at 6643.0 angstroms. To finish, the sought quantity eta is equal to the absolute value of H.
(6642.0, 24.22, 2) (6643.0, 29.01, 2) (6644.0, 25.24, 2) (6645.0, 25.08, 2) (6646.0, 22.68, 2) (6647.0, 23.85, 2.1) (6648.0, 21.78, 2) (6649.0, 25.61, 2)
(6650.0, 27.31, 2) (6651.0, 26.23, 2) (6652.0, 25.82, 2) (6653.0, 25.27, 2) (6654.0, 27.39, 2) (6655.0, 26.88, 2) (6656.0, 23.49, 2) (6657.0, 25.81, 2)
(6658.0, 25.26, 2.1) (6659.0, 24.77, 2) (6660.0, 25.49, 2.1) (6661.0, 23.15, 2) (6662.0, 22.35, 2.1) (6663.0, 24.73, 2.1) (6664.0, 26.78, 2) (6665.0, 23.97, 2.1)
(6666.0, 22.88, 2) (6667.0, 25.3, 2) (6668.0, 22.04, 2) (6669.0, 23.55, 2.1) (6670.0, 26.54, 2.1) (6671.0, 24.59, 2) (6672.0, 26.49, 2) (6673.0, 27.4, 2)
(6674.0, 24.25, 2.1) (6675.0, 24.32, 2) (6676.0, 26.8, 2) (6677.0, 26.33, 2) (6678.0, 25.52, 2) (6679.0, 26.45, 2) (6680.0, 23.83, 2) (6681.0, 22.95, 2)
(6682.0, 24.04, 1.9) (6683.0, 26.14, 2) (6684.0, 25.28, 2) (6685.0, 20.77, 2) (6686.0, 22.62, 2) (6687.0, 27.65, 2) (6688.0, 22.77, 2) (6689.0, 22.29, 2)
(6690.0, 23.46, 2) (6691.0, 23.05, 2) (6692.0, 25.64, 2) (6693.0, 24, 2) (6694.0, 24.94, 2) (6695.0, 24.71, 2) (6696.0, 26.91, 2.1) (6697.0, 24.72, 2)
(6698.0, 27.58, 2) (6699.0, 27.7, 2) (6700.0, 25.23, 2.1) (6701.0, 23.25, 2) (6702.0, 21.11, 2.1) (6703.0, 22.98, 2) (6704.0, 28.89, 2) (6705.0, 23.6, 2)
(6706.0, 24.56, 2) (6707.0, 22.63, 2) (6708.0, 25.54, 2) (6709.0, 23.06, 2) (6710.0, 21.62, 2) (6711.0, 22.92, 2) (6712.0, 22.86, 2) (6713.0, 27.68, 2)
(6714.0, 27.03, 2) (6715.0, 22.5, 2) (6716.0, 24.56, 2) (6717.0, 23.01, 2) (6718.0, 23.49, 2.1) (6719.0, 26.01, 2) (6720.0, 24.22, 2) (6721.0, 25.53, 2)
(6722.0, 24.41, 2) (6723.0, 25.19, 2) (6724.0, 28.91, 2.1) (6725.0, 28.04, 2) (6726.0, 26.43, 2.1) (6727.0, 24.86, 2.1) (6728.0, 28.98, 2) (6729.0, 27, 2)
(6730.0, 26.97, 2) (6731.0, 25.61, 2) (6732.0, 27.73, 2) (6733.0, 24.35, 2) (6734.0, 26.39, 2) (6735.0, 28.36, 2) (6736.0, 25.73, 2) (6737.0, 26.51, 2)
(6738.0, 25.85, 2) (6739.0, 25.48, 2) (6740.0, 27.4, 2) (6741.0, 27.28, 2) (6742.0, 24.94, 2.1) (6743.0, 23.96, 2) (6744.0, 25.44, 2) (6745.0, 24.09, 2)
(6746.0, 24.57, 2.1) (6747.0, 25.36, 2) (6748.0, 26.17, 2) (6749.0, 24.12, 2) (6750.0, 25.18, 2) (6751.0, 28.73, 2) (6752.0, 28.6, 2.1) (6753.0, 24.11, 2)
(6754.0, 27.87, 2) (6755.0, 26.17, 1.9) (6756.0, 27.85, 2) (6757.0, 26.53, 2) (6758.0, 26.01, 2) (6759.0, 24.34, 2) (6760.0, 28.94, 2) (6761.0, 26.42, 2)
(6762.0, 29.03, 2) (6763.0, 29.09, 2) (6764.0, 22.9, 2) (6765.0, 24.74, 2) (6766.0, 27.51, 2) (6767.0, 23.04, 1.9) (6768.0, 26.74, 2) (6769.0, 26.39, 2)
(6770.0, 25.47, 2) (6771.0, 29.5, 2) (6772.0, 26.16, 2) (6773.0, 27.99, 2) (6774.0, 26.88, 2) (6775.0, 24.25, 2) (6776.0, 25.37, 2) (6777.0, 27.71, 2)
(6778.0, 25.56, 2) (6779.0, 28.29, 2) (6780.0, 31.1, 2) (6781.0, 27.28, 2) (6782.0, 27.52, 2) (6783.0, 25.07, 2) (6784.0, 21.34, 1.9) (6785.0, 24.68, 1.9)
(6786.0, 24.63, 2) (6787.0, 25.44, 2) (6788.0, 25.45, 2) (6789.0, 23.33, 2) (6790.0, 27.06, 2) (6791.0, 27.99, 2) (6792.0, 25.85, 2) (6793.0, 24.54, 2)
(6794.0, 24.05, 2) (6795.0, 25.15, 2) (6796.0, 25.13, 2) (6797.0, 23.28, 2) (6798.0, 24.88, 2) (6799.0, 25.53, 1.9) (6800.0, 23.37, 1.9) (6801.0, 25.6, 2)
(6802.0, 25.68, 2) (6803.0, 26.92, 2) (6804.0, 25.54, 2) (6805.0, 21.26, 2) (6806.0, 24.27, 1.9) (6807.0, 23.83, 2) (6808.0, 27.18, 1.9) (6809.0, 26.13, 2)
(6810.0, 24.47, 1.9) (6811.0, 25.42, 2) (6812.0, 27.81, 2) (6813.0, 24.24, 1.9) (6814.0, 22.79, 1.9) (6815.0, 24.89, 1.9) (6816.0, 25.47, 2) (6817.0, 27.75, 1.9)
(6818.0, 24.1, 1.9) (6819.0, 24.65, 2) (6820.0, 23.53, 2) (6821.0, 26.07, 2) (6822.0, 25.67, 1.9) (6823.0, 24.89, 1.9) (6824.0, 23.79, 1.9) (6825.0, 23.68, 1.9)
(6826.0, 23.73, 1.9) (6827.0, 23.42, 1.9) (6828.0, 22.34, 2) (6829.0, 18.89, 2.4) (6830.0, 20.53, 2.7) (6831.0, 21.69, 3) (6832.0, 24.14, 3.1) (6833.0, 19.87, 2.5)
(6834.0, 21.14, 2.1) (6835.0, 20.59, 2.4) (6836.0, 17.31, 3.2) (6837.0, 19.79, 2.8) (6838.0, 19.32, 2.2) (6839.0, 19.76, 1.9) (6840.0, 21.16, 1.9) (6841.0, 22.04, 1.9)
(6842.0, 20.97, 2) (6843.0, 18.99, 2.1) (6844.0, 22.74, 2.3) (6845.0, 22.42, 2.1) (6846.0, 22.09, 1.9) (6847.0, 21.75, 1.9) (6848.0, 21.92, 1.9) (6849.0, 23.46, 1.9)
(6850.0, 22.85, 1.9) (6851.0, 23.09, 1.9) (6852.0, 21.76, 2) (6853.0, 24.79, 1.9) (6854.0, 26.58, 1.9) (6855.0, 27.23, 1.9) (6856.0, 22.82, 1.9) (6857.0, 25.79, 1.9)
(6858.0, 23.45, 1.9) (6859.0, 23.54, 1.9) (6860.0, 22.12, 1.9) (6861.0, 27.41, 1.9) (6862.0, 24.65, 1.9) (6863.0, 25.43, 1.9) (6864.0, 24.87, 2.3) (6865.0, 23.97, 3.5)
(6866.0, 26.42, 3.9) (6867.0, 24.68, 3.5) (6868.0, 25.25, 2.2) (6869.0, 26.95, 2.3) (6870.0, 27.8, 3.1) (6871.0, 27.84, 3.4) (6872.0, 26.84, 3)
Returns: 1.46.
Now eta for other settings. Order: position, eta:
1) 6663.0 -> 1.39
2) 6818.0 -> 1.38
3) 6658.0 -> 1.40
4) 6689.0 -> 1.35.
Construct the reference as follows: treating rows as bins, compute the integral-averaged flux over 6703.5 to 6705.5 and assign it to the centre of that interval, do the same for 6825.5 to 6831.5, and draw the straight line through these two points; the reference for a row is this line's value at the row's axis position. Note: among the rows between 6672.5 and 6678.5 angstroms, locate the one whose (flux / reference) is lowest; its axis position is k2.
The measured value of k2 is 6674.0 angstroms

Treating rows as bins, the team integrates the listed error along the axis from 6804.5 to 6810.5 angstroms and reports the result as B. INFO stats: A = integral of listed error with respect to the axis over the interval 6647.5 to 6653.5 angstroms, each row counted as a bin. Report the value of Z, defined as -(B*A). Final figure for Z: -140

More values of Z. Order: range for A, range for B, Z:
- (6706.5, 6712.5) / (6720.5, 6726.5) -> -146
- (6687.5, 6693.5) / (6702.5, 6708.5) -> -144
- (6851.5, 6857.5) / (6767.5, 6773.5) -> -138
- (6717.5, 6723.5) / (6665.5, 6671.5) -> -148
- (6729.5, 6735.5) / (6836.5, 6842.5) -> -152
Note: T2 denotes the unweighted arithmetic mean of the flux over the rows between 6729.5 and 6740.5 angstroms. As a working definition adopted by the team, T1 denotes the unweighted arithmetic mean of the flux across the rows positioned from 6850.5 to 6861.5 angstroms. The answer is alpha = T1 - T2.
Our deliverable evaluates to -2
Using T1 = 24.4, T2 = 26.4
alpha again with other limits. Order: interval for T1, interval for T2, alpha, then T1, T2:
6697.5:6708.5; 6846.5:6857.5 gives 1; 24.8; 23.8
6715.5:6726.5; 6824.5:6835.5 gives 4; 25.4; 21.8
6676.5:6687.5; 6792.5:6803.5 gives 0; 24.7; 24.9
